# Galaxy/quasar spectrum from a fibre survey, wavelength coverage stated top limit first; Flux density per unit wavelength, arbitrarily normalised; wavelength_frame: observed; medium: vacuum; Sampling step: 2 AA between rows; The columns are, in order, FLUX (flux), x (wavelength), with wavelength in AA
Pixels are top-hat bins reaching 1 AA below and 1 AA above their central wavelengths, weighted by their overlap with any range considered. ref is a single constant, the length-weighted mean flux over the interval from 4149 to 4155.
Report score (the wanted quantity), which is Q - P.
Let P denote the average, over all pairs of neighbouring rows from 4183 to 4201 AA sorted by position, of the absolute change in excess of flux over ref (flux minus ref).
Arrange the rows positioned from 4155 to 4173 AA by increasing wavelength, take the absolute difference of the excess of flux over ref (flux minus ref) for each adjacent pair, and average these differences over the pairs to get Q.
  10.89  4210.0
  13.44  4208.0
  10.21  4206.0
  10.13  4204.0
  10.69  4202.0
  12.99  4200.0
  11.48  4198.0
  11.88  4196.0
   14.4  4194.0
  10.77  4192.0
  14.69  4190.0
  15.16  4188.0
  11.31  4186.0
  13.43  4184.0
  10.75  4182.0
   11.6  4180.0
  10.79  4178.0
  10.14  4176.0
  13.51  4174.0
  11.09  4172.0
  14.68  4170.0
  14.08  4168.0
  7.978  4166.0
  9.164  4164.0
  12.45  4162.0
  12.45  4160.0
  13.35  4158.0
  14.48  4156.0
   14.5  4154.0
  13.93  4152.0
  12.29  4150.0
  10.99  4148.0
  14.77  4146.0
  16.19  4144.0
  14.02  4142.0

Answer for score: -0.2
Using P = 2.3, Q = 2.10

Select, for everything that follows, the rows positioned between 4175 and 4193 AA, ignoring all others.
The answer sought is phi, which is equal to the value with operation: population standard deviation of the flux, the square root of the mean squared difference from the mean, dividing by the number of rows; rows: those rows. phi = 1.76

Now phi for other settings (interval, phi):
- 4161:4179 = 2.16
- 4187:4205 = 1.80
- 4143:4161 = 1.48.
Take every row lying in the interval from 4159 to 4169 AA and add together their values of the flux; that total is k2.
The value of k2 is 56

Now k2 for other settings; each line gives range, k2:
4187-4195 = 55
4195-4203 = 47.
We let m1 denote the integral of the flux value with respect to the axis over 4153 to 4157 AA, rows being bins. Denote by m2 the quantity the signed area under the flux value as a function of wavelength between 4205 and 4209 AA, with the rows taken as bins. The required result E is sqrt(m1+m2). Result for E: 10.26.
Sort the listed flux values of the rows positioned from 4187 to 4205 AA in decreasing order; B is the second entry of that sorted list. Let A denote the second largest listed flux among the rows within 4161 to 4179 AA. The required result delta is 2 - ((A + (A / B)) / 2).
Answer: -5.5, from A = 14.08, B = 14.69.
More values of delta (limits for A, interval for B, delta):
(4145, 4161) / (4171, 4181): -5.9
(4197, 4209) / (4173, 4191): -4.9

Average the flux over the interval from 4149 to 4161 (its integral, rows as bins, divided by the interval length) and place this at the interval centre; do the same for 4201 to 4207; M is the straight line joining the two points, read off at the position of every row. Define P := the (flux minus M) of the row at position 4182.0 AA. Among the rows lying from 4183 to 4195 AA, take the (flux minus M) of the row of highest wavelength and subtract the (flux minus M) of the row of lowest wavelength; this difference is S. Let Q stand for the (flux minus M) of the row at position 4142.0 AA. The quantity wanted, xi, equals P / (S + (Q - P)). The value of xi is -0.44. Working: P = -1.0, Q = -0.3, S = 1.6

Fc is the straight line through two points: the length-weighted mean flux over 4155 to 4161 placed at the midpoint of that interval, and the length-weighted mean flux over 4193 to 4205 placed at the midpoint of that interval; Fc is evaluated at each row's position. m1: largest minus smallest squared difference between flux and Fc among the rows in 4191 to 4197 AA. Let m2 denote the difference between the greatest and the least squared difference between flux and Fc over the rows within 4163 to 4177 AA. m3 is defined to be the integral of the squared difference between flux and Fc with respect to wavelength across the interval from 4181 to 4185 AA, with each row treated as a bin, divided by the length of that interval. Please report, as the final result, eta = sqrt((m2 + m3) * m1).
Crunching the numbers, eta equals 12.1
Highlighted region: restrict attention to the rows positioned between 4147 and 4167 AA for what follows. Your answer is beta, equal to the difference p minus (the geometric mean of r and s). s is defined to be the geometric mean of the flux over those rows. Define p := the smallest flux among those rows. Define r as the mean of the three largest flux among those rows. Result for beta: -5.1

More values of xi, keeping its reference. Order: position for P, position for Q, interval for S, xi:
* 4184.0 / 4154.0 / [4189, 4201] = -0.94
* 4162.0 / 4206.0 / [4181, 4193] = -0.48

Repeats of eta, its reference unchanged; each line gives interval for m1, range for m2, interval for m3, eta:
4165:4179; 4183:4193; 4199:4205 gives 15.2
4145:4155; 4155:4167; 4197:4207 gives 14.8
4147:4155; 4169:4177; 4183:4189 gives 8.7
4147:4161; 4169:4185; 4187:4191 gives 10.3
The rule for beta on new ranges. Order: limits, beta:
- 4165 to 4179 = -4.8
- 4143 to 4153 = -3.2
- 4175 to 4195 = -3.3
